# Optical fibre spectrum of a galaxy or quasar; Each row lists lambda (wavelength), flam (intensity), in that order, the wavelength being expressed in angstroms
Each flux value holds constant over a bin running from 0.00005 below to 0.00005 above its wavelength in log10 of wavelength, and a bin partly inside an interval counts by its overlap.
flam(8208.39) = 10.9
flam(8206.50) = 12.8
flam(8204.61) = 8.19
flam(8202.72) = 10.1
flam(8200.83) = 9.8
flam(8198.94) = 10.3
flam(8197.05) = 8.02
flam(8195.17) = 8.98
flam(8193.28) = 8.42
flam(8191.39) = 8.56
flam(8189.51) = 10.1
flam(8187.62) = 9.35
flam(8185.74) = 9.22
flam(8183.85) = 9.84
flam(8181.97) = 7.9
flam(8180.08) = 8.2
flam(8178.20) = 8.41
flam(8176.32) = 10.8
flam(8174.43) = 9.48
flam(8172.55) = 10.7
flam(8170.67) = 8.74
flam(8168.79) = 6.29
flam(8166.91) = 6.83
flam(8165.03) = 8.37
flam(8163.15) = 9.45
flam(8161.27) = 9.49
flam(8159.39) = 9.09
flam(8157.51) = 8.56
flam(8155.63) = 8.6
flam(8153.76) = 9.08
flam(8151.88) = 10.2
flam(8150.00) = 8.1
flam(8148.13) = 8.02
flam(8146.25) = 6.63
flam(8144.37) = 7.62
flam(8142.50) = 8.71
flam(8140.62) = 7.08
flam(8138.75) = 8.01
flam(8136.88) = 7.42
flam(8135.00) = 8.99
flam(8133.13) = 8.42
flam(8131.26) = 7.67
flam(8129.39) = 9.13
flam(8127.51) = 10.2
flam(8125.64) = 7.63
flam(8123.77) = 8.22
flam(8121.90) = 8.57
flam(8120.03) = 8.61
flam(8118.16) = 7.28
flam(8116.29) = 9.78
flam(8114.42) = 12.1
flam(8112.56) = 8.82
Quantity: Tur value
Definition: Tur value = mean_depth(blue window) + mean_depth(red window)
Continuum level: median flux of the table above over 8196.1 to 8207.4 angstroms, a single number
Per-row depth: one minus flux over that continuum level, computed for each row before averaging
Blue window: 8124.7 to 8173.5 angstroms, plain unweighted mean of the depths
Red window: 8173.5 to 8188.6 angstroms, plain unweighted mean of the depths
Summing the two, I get 0.23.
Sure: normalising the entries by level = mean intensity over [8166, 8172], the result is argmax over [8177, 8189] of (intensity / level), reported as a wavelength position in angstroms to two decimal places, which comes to 8183.85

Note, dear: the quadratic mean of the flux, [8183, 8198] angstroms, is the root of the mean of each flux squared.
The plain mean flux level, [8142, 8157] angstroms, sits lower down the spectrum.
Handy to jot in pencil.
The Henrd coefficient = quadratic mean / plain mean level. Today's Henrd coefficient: 1.086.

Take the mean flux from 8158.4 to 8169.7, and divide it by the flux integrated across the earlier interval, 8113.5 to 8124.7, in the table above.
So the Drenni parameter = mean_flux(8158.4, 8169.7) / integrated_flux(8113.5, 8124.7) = 0.081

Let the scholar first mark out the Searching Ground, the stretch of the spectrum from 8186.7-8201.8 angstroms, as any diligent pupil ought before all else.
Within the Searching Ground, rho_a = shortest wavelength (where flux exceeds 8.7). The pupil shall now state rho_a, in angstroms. 8187.62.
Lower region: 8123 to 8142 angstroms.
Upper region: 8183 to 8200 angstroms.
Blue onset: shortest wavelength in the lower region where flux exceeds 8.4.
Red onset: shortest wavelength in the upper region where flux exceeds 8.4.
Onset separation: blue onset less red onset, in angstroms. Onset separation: -56.3 angstroms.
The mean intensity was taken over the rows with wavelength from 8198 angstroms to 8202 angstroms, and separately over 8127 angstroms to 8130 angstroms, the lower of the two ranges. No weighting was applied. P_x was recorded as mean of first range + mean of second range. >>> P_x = 19.7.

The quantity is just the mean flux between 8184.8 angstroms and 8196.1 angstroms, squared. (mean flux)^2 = 83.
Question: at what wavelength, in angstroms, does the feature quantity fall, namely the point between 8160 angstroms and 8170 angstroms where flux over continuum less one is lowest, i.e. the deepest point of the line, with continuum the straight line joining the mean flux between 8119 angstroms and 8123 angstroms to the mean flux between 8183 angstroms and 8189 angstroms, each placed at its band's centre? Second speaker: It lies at 8168.79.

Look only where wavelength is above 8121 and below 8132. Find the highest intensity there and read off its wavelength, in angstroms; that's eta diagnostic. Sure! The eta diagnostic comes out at 8127.51 angstroms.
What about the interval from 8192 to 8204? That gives 8198.94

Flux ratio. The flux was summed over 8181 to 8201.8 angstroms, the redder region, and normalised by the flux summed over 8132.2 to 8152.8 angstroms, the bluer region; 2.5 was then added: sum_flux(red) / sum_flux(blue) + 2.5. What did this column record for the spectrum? 3.63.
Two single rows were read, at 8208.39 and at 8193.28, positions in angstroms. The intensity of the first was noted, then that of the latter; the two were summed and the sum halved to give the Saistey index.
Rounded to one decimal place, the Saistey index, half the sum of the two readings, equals 9.7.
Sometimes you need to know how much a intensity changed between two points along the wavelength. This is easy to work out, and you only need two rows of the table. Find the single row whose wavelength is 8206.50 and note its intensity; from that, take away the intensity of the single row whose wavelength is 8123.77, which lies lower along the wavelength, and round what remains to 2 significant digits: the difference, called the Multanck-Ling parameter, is 4.6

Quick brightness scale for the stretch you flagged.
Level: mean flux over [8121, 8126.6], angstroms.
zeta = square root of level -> 2.85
